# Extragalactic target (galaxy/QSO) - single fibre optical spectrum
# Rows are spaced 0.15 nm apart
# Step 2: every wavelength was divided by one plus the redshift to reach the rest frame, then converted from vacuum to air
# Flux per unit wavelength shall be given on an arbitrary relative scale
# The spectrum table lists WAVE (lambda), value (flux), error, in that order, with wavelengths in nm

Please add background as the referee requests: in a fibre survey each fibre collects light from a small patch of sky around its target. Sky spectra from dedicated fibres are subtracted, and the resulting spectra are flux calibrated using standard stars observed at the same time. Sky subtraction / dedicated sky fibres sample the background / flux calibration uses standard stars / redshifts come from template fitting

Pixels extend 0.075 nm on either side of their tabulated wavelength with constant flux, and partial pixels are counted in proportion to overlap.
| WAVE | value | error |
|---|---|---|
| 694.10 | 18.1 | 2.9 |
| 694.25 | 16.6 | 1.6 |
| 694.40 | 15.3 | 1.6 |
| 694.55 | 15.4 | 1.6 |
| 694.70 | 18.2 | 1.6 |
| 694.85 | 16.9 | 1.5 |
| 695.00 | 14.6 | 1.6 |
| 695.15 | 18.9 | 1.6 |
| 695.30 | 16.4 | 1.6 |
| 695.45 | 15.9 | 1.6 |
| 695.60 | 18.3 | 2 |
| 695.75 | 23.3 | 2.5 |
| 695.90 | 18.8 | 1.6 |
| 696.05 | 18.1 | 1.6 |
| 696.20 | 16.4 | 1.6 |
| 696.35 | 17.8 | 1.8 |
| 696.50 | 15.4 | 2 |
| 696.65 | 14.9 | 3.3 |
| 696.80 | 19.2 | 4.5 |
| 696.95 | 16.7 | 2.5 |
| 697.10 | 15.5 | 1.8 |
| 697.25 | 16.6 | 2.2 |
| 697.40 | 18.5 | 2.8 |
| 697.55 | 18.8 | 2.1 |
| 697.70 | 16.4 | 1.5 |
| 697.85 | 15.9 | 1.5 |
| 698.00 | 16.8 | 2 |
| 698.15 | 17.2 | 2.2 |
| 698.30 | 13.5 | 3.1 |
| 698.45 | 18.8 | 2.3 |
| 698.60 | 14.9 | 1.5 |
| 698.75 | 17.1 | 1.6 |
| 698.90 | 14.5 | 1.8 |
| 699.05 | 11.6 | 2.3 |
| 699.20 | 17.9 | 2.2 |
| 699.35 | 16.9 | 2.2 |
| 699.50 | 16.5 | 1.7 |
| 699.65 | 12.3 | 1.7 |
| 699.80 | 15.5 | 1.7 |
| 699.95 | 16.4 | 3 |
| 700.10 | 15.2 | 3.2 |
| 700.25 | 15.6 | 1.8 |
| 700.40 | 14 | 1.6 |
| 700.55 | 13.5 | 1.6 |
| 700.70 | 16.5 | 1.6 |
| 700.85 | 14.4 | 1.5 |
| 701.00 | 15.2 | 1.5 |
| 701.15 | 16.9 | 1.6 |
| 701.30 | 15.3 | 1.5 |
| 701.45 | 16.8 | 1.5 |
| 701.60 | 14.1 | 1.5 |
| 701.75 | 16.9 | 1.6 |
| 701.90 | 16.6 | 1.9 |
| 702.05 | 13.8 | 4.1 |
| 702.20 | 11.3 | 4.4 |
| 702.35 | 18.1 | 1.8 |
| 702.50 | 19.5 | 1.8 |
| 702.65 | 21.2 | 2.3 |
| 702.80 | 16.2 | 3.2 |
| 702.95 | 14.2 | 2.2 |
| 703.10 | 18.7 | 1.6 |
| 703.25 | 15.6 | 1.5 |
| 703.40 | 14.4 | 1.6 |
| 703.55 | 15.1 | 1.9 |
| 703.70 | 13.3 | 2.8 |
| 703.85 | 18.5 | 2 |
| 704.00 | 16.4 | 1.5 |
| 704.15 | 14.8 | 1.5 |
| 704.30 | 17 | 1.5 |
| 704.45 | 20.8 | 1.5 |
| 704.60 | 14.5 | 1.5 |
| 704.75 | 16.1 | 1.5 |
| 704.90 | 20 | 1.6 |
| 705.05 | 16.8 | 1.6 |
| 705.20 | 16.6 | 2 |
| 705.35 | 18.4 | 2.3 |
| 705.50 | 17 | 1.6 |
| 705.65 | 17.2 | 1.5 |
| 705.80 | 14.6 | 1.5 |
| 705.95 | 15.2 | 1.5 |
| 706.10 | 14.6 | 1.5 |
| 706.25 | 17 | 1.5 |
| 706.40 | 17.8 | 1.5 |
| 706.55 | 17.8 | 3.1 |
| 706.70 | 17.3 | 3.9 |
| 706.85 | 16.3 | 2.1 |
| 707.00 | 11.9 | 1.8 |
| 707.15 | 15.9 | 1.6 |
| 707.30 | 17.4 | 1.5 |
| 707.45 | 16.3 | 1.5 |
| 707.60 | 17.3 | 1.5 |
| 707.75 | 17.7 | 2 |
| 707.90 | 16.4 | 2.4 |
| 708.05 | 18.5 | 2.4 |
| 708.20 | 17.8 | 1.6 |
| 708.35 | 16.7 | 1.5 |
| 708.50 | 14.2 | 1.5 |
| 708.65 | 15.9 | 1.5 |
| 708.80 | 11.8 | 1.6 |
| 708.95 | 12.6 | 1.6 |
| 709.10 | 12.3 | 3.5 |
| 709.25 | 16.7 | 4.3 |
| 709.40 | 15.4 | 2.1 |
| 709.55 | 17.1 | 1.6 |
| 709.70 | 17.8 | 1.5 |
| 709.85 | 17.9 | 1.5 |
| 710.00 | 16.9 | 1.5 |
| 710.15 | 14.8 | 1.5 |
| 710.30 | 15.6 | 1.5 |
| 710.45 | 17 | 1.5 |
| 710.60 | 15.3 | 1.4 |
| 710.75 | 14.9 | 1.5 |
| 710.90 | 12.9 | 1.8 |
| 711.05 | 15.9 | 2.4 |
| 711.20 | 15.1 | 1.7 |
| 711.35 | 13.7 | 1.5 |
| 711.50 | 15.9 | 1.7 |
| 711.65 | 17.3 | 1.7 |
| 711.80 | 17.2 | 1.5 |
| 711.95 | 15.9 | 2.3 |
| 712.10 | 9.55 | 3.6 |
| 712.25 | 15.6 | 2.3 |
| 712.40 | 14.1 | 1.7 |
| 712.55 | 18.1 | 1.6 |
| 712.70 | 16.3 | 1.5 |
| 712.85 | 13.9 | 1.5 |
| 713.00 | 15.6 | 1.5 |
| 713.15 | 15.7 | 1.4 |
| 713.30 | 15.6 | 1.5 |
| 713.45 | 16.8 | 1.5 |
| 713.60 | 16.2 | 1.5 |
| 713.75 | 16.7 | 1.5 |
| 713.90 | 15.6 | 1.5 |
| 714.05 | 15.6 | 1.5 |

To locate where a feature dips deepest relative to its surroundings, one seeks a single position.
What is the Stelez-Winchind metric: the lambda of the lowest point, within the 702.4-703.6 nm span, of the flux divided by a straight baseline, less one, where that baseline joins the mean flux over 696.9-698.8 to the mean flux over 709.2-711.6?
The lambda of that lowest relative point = 702.95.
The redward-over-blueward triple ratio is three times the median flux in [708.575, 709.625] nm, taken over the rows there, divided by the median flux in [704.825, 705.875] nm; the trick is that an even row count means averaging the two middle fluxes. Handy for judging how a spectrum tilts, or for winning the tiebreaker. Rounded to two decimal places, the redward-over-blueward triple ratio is 2.72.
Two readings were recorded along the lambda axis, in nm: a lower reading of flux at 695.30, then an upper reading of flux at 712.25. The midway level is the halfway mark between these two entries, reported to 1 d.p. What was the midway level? 16.0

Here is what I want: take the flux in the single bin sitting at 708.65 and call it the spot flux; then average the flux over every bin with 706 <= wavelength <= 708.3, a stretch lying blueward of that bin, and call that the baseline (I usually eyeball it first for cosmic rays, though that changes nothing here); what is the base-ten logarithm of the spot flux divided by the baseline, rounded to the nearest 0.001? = -0.020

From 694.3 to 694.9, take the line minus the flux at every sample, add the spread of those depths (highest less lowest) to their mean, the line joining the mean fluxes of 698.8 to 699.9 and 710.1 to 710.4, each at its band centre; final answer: 1.4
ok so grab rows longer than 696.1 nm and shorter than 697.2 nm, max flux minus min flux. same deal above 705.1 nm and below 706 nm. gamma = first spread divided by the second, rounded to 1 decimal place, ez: 1.1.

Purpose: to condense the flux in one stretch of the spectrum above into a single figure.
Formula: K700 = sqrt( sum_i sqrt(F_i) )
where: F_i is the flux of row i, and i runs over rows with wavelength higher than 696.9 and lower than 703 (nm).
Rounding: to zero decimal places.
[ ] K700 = 13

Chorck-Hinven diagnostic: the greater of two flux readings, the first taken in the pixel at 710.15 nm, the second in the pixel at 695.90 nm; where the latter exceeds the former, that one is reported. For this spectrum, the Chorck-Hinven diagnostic 18.8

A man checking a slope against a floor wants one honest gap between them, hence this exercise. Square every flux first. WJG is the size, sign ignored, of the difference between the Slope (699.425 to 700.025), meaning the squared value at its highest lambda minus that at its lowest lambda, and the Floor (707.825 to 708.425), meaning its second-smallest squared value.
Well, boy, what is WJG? 282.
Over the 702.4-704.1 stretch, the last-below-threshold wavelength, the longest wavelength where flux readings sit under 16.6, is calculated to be 704.00 nm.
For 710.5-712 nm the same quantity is 711.95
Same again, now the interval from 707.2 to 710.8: 710.75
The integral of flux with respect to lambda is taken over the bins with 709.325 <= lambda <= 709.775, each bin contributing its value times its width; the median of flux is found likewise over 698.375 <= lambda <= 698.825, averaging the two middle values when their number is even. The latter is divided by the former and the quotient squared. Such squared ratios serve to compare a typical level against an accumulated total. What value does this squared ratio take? 5.1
